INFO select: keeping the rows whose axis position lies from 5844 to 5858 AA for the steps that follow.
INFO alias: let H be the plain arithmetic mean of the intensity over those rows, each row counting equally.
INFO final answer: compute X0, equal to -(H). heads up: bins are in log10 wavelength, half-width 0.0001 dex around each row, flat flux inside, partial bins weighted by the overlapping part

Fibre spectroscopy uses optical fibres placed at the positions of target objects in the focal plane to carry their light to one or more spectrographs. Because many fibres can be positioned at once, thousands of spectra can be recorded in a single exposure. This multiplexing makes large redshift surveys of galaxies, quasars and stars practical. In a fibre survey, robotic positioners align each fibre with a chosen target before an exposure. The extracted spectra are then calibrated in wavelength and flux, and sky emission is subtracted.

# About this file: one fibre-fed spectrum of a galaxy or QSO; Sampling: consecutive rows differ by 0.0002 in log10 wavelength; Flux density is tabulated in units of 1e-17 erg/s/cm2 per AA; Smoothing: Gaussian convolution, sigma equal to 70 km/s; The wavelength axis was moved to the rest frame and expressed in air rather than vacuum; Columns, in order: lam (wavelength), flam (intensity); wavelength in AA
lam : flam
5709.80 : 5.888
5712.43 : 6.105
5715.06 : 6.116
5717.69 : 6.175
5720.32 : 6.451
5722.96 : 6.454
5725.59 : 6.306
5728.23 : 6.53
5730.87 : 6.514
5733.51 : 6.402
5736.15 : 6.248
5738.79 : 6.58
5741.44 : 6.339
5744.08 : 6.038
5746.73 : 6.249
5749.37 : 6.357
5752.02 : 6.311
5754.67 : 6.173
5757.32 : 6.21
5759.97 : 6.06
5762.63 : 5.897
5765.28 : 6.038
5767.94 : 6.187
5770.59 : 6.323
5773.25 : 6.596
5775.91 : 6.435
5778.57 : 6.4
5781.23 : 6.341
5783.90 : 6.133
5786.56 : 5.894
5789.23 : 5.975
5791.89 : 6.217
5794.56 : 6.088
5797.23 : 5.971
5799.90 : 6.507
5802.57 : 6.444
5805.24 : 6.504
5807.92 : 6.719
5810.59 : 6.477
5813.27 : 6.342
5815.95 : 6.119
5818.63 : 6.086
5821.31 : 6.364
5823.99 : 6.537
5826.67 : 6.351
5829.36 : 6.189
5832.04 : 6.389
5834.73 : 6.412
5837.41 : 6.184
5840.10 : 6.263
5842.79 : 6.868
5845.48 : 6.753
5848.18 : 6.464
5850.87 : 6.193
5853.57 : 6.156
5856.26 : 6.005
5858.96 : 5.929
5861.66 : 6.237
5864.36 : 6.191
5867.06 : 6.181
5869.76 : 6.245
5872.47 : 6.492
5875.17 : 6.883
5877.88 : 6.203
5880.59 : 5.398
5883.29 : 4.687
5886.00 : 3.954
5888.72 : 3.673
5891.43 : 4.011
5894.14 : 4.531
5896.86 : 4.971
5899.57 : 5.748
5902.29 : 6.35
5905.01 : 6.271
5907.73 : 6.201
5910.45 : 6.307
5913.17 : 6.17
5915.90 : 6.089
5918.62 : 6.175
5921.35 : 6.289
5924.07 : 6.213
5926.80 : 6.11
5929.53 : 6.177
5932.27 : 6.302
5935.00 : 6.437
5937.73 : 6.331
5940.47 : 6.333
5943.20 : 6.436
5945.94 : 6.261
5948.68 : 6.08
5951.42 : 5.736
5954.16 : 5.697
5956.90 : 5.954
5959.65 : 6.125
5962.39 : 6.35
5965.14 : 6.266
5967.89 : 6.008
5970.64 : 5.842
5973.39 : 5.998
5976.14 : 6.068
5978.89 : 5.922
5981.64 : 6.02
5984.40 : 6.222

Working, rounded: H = 6.31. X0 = -6.31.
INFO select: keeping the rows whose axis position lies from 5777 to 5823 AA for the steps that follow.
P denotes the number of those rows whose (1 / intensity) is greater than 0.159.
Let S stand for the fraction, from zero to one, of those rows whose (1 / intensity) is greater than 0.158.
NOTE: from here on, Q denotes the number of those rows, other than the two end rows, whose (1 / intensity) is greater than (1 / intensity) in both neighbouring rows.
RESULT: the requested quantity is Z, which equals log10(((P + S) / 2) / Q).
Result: 0.0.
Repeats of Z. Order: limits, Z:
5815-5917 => 0.3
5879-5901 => 0.7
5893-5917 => 0.6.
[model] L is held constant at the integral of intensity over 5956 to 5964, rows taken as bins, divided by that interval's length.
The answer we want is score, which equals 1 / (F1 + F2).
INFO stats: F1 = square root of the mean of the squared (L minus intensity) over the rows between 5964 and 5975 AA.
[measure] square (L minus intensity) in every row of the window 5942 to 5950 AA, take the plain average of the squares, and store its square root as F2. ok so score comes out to 2.7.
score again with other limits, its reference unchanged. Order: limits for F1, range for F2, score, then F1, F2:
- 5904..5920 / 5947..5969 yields 3.0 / 0.09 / 0.25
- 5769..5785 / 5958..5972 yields 2.3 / 0.26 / 0.18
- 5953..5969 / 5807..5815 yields 1.6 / 0.23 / 0.39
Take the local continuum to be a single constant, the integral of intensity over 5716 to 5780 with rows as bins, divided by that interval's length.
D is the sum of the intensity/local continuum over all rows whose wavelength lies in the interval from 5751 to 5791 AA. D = 14.8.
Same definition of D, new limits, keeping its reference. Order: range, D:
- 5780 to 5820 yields 14.9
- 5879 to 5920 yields 12.8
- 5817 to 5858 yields 15.1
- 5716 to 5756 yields 15.1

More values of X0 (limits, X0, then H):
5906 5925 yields -6.21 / 6.21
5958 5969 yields -6.19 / 6.19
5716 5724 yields -6.36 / 6.36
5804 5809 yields -6.61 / 6.61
